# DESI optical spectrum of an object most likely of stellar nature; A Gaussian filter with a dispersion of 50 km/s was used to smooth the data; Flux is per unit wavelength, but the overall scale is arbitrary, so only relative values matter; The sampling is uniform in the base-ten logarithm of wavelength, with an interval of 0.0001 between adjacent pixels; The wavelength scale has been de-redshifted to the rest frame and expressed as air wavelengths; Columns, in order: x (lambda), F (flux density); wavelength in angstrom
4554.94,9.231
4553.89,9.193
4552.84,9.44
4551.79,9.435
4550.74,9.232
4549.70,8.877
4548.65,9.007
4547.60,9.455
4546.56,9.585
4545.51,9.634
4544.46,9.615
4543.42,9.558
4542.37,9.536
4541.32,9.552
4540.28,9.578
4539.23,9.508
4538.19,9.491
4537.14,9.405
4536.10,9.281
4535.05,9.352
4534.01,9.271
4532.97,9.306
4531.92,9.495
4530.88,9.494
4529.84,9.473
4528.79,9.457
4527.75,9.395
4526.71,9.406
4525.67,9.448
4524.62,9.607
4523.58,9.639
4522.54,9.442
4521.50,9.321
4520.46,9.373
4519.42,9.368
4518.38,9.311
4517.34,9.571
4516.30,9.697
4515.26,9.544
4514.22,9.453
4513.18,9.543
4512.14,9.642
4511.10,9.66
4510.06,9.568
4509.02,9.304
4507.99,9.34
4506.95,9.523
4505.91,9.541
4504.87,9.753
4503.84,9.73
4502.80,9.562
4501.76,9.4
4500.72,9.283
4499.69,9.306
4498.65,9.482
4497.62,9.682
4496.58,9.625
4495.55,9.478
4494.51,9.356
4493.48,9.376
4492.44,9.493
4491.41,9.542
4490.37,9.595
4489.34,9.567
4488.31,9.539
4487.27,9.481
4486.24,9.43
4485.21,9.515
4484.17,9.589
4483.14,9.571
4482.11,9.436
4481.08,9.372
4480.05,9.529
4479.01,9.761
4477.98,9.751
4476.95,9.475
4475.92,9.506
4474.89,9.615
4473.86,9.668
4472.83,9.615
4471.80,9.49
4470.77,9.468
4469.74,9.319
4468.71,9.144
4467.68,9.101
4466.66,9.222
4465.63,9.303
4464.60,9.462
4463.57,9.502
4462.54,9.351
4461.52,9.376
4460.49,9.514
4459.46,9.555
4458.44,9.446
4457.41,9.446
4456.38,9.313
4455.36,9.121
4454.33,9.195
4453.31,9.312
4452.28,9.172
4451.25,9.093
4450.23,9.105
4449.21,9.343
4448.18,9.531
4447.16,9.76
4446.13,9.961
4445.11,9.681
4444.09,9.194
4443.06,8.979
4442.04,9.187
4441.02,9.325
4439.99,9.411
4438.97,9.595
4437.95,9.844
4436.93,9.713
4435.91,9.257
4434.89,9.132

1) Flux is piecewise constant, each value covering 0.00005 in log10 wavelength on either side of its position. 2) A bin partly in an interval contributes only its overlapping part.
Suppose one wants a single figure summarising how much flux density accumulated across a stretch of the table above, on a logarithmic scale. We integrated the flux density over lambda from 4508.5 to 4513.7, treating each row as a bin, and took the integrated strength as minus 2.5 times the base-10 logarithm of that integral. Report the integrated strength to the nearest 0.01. -4.24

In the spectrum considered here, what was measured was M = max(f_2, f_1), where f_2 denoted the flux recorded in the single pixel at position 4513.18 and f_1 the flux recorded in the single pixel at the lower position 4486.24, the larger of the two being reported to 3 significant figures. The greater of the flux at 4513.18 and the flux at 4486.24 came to 9.54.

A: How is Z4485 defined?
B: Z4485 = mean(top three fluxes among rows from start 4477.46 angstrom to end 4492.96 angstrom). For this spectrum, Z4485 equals 9.70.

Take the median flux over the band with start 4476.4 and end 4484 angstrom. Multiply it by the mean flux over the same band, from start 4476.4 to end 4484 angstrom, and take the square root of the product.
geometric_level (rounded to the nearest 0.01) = 9.54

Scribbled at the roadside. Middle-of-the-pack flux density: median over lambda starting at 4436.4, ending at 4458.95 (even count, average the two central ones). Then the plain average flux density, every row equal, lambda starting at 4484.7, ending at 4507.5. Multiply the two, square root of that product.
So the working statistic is 9.42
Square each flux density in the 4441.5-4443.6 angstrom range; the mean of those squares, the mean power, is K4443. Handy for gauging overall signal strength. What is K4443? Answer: 83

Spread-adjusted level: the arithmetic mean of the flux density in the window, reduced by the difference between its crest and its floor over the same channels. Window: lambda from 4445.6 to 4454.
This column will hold 8.5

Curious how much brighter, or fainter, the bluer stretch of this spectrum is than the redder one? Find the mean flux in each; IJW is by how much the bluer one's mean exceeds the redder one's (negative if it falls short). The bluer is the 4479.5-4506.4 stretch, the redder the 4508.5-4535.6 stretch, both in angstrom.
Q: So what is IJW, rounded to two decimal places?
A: 0.04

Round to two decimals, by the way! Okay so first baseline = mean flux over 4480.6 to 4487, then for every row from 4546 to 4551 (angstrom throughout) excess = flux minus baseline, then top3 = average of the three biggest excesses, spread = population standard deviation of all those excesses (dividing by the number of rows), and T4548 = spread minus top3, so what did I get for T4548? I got 0.33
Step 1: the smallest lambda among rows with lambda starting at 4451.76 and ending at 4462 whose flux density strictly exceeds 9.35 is 4457.41 angstrom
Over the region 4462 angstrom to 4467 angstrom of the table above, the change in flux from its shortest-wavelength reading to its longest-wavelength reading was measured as -0.13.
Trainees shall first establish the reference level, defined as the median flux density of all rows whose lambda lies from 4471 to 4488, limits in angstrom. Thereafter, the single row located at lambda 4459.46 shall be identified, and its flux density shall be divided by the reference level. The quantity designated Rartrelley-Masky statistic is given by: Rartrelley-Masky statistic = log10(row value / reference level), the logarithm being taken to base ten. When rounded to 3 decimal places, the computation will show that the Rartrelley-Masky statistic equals 0.002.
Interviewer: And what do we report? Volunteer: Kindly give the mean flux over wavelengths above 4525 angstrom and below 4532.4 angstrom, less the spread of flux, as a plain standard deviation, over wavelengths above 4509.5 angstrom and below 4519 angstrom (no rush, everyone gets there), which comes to 9.34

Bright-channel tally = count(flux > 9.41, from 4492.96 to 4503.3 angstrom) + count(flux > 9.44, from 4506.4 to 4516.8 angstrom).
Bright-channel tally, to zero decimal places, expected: 13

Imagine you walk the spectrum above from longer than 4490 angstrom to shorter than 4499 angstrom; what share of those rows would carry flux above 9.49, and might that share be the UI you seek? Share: 0.6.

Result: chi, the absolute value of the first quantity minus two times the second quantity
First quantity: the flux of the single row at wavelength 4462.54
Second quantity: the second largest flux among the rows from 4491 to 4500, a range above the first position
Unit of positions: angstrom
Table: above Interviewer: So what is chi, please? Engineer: 9.9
